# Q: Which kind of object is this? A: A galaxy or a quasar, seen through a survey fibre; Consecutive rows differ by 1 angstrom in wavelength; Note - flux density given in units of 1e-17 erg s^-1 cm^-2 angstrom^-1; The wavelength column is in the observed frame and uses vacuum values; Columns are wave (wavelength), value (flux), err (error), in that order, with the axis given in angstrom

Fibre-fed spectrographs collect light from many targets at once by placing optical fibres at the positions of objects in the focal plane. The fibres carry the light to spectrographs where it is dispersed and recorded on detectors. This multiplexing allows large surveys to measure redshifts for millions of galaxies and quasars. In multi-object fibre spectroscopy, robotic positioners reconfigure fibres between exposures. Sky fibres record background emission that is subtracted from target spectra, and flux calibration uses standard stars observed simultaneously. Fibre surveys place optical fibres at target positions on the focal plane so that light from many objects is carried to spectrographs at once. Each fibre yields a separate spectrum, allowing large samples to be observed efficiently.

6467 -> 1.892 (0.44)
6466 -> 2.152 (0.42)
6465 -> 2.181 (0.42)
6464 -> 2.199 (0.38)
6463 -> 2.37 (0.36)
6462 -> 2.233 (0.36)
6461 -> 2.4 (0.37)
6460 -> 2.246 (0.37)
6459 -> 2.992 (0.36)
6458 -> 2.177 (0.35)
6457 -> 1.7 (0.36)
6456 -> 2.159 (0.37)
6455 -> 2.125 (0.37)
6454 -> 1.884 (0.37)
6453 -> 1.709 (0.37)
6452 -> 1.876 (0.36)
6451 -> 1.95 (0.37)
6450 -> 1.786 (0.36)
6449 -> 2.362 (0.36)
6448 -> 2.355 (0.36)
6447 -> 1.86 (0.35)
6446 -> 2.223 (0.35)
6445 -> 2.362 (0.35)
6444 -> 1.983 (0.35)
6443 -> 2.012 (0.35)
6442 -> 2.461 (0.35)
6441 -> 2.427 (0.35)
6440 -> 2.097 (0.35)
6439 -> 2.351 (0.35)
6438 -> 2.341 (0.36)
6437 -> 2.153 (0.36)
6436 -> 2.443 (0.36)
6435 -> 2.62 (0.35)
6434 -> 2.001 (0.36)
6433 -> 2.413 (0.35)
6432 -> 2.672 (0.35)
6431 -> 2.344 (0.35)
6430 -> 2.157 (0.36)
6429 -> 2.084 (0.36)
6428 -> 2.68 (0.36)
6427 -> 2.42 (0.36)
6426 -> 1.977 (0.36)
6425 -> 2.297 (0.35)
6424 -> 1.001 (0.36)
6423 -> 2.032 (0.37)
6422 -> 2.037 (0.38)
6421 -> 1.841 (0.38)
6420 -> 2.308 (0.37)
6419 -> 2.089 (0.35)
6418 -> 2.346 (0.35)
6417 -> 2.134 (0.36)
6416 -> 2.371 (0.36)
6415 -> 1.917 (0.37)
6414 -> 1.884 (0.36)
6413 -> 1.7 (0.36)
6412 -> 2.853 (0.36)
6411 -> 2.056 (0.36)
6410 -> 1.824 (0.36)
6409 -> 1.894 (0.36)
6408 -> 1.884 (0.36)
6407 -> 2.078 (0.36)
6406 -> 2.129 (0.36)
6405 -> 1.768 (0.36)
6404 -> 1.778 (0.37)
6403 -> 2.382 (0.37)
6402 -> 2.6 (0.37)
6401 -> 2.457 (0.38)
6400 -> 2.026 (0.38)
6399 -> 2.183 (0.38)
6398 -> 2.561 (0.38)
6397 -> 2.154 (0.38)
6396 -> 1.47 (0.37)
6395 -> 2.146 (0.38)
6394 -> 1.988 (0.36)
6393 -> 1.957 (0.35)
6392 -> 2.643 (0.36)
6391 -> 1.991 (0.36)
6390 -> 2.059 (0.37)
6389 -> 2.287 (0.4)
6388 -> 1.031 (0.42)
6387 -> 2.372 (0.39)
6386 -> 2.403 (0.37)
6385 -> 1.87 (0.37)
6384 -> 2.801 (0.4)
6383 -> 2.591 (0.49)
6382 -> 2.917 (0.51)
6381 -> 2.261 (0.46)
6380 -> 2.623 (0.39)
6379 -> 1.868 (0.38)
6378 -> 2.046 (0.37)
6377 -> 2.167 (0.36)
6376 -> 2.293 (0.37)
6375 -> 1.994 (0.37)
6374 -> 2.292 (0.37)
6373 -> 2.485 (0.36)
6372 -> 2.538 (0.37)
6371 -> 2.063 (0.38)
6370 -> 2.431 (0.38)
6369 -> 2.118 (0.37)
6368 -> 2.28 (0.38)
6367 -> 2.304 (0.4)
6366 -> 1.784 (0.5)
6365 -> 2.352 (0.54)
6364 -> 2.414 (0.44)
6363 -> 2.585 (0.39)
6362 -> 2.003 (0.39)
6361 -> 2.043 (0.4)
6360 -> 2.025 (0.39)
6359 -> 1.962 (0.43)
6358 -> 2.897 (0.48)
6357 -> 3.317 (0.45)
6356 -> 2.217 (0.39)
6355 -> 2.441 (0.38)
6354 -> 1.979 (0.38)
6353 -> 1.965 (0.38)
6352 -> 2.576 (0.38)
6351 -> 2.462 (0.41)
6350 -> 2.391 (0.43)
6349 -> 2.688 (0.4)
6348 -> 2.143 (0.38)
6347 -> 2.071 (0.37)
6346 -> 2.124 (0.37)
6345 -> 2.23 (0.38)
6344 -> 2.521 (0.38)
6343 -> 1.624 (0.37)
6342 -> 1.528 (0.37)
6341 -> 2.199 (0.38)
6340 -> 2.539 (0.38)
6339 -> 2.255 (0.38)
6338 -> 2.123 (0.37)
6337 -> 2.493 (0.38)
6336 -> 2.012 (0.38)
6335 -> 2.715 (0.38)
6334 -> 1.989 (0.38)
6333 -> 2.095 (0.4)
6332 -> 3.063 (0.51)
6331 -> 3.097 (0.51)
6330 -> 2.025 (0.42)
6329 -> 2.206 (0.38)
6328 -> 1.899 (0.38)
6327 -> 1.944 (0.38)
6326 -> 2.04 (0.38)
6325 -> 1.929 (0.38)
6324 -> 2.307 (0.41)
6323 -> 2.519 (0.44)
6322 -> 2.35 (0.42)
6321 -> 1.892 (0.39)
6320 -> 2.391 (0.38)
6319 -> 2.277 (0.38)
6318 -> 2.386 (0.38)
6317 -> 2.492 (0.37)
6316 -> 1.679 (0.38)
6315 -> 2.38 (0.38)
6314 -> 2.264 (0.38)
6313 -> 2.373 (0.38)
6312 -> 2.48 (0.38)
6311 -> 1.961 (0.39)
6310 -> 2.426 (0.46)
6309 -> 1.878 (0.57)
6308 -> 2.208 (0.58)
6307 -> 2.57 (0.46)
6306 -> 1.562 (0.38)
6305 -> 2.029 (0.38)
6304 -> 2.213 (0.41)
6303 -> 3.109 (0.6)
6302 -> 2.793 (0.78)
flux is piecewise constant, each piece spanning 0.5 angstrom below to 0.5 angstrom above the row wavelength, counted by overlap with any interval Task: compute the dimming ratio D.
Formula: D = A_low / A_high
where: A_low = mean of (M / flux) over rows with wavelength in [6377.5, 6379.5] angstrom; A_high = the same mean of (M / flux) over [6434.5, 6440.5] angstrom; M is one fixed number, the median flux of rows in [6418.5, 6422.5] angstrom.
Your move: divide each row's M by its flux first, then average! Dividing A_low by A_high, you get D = 1.2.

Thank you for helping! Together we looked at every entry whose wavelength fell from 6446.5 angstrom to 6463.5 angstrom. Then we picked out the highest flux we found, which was 2.992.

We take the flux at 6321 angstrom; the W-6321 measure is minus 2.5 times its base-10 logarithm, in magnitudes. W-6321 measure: -0.69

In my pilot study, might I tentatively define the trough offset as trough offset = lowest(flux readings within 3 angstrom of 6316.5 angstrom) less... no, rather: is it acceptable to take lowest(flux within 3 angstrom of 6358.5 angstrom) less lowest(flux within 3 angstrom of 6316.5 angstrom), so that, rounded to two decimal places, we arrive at 0.28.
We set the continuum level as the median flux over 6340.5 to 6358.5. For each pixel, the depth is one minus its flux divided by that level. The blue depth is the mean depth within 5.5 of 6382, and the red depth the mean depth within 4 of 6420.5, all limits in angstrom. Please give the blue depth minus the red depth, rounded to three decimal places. -0.172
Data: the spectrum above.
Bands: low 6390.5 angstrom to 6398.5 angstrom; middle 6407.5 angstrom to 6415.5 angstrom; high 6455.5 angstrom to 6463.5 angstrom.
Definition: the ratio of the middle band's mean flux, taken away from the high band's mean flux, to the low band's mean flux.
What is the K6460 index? 0.13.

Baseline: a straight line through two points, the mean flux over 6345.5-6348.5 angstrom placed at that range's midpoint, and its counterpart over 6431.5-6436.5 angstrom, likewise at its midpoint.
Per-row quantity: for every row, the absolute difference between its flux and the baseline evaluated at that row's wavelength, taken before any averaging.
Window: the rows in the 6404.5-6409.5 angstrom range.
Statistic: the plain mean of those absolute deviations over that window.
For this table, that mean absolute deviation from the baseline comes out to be 0.38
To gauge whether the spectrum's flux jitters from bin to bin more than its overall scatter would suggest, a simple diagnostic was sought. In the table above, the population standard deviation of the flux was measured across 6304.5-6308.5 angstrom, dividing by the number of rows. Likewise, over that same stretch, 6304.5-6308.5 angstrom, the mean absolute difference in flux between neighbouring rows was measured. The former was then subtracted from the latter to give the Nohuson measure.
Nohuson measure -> 0.249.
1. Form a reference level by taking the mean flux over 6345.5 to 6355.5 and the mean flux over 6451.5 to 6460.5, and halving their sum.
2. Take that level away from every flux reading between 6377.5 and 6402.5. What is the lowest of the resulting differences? -1.2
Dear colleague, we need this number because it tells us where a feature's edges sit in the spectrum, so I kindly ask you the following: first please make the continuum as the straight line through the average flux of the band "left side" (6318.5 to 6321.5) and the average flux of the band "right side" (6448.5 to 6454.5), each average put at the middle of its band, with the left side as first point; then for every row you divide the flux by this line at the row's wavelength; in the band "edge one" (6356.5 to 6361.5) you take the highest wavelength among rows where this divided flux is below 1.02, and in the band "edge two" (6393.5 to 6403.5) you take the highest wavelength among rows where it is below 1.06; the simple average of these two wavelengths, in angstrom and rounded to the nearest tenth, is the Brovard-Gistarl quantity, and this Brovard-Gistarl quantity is 6380.5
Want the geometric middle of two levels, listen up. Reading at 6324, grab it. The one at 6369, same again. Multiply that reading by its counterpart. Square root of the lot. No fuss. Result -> 2.21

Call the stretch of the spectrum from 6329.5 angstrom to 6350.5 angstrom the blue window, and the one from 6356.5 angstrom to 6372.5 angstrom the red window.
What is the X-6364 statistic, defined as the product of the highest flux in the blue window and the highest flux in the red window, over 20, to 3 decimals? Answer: 0.514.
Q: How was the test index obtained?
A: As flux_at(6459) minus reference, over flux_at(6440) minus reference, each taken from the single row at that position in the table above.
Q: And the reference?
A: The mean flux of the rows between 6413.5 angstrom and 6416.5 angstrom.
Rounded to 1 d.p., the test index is 23.6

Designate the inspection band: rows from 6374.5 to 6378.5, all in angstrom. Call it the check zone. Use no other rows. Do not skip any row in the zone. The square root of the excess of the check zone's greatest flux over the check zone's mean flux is 0.41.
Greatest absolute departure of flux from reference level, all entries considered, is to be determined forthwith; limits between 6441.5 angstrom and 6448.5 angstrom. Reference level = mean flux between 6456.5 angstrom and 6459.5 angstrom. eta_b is 0.43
